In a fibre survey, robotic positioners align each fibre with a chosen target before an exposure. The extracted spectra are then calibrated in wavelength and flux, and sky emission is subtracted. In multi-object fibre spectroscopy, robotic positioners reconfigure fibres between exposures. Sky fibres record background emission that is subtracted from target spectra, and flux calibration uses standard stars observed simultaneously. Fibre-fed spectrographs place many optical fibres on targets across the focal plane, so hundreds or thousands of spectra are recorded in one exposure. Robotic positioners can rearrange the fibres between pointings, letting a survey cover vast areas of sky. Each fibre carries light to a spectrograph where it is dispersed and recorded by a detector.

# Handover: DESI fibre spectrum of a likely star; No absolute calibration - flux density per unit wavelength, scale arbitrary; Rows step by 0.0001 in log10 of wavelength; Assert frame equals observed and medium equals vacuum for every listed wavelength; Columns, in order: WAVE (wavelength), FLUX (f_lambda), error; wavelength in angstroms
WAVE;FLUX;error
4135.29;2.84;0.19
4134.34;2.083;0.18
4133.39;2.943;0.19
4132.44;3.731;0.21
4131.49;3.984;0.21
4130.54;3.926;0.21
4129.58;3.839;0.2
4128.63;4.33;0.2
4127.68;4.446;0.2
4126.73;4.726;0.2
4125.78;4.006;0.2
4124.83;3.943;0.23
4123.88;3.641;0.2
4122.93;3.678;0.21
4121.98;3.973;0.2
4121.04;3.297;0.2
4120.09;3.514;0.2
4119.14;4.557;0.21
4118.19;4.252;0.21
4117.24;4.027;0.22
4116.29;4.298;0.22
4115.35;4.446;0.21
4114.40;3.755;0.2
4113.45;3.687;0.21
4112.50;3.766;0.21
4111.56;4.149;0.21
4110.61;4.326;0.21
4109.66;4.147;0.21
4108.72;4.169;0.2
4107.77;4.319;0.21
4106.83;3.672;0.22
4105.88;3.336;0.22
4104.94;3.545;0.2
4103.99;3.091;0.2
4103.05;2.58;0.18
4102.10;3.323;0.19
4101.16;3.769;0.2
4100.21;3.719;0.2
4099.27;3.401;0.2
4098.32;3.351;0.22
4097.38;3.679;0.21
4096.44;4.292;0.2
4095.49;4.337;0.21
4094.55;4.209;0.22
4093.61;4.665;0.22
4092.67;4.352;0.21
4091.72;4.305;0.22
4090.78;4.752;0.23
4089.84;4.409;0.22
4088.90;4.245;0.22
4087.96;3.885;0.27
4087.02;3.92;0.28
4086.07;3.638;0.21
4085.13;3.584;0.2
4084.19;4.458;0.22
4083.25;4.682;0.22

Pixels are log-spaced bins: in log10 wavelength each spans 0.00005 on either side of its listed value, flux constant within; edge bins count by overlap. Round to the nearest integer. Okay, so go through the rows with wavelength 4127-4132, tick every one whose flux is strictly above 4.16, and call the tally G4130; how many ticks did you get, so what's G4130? 2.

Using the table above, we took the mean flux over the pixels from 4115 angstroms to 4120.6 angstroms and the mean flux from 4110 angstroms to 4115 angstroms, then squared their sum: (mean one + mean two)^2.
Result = 65.9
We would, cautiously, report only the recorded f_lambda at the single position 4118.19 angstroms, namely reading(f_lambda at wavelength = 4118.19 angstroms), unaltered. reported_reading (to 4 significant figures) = 4.252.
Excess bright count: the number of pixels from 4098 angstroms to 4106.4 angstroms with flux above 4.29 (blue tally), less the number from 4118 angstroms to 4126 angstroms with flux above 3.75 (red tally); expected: -5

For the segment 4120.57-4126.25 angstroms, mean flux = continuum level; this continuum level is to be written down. 3.76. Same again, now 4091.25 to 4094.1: 4.44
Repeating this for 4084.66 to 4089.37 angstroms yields 3.85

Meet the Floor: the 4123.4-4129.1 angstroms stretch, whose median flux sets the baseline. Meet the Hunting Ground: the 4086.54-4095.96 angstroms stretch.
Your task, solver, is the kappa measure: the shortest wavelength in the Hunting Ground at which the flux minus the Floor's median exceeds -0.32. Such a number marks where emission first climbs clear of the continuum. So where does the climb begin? 4087.02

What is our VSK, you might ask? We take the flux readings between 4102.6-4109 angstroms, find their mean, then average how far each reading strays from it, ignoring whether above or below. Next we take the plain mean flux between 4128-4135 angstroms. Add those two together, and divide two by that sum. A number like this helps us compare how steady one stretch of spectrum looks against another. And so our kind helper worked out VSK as 0.500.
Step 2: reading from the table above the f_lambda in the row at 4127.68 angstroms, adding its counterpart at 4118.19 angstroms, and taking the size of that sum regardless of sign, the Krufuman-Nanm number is 8.7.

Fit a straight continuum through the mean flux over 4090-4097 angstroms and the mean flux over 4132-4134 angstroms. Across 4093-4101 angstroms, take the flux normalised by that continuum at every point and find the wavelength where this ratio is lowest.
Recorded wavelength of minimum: 4098.32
